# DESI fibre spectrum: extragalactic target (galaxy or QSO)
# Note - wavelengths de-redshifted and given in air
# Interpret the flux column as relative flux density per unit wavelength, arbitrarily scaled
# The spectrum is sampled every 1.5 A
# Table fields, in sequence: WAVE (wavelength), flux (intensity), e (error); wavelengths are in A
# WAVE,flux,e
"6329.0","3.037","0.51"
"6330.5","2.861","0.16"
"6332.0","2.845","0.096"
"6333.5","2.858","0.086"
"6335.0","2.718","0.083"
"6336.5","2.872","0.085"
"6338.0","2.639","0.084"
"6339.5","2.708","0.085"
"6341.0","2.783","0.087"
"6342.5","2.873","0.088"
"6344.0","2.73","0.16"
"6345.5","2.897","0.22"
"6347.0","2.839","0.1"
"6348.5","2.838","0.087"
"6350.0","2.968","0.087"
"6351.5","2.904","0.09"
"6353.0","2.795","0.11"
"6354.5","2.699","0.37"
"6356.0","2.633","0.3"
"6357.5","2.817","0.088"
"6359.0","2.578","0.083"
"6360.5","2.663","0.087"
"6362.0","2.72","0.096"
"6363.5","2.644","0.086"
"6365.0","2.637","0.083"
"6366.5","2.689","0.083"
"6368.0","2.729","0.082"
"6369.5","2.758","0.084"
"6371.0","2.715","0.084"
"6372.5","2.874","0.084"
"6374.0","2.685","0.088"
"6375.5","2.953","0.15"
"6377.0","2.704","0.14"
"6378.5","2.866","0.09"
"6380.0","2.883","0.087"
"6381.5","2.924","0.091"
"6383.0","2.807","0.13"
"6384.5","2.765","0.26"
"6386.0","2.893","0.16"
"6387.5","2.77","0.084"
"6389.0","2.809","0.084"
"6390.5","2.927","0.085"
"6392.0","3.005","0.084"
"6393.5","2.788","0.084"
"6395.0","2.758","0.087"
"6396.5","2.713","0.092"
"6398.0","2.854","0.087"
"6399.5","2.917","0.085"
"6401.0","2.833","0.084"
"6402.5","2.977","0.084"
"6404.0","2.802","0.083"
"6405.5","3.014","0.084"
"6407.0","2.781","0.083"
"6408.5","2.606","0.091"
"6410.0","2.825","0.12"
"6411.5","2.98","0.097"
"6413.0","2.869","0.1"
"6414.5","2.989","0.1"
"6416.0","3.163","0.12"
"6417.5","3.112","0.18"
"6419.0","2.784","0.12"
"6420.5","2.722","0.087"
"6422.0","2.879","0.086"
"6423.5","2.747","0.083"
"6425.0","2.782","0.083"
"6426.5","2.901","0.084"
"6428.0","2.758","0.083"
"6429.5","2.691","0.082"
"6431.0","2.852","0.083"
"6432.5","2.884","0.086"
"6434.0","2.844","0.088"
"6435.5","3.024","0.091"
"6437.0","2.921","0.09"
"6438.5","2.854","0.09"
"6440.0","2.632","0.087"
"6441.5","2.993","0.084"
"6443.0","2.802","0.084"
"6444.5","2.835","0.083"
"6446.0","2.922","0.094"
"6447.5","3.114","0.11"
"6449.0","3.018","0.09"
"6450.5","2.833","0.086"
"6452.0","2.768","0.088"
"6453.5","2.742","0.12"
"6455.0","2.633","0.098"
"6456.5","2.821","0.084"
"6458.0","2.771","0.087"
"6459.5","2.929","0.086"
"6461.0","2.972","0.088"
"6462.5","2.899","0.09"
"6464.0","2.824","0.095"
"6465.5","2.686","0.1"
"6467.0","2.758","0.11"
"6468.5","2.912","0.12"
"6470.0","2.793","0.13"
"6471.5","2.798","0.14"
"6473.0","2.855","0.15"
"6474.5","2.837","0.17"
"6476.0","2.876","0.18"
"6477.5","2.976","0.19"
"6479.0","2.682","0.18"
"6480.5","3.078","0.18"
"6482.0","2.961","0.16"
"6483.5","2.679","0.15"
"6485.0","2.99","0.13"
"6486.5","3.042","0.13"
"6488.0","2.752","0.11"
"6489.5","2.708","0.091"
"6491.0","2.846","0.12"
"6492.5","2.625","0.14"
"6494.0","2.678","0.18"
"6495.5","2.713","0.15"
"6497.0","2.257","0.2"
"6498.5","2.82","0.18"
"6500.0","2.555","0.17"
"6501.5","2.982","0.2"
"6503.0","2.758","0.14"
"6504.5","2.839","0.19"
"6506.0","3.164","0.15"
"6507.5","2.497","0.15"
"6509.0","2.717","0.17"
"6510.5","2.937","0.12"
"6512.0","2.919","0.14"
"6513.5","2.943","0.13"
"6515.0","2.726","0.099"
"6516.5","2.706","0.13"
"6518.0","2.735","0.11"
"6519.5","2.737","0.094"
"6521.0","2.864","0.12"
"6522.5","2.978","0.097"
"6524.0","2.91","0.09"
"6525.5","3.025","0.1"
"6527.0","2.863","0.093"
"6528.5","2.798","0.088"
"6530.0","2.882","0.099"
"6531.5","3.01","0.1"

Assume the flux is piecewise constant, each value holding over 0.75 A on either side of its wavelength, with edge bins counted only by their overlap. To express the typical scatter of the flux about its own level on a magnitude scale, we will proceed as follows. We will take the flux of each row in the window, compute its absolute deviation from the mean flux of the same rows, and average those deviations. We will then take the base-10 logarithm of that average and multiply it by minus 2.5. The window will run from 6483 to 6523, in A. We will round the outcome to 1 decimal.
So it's 2.1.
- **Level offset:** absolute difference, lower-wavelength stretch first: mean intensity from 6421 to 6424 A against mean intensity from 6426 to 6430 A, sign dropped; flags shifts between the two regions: 0.03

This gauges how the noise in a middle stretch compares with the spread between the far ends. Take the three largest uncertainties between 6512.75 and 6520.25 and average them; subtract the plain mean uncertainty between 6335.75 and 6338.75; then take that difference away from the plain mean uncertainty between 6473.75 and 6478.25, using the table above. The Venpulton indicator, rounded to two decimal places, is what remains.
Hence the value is 0.14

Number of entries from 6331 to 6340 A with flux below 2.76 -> 3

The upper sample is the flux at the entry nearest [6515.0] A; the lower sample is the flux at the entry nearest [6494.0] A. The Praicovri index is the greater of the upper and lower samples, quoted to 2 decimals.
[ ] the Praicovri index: 2.73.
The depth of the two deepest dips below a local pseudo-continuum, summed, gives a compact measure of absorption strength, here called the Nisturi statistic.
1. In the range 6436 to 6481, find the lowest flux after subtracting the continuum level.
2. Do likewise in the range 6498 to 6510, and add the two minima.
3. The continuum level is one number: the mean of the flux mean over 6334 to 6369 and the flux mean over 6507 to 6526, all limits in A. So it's -0.45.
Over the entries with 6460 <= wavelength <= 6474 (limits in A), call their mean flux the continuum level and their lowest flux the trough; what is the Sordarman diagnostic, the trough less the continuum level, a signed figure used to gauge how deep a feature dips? -0.15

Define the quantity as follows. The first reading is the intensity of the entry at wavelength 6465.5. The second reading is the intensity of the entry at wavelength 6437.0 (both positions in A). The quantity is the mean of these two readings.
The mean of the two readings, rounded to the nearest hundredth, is 2.80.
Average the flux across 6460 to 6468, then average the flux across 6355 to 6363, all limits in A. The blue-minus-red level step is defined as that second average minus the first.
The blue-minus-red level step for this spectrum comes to -0.15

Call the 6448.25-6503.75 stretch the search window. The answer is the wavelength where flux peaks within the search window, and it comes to 6480.5 A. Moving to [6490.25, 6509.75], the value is 6506.0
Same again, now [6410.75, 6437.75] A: 6416.0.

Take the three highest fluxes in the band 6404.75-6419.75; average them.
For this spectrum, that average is 3.10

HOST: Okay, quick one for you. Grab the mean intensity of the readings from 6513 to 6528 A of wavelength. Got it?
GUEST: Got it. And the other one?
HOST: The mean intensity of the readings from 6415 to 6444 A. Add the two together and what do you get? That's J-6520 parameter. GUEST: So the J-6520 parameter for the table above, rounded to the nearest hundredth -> 5.71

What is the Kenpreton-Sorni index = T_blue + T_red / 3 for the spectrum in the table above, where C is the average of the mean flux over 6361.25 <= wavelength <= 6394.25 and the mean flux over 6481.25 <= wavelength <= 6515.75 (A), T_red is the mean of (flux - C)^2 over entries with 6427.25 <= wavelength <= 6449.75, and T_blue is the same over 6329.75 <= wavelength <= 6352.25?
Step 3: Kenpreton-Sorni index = 0.016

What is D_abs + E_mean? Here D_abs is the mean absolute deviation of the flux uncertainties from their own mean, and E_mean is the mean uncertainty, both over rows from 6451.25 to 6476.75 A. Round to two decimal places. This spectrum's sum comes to 0.14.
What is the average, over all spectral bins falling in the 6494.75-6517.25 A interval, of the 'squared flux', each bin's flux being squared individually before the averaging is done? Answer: 7.71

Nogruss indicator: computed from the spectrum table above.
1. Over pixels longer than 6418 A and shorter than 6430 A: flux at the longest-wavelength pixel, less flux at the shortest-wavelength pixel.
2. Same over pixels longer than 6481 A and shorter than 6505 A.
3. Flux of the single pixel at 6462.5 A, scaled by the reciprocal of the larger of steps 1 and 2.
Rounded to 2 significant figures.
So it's -31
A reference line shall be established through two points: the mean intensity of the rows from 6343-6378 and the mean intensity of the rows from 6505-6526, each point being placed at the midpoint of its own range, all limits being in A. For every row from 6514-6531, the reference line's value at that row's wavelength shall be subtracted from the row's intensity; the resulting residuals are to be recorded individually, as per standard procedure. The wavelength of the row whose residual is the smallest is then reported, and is 6516.5 A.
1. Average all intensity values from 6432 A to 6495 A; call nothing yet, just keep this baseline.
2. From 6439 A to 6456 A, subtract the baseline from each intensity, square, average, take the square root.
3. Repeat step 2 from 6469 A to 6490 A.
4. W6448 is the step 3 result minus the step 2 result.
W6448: -0.019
